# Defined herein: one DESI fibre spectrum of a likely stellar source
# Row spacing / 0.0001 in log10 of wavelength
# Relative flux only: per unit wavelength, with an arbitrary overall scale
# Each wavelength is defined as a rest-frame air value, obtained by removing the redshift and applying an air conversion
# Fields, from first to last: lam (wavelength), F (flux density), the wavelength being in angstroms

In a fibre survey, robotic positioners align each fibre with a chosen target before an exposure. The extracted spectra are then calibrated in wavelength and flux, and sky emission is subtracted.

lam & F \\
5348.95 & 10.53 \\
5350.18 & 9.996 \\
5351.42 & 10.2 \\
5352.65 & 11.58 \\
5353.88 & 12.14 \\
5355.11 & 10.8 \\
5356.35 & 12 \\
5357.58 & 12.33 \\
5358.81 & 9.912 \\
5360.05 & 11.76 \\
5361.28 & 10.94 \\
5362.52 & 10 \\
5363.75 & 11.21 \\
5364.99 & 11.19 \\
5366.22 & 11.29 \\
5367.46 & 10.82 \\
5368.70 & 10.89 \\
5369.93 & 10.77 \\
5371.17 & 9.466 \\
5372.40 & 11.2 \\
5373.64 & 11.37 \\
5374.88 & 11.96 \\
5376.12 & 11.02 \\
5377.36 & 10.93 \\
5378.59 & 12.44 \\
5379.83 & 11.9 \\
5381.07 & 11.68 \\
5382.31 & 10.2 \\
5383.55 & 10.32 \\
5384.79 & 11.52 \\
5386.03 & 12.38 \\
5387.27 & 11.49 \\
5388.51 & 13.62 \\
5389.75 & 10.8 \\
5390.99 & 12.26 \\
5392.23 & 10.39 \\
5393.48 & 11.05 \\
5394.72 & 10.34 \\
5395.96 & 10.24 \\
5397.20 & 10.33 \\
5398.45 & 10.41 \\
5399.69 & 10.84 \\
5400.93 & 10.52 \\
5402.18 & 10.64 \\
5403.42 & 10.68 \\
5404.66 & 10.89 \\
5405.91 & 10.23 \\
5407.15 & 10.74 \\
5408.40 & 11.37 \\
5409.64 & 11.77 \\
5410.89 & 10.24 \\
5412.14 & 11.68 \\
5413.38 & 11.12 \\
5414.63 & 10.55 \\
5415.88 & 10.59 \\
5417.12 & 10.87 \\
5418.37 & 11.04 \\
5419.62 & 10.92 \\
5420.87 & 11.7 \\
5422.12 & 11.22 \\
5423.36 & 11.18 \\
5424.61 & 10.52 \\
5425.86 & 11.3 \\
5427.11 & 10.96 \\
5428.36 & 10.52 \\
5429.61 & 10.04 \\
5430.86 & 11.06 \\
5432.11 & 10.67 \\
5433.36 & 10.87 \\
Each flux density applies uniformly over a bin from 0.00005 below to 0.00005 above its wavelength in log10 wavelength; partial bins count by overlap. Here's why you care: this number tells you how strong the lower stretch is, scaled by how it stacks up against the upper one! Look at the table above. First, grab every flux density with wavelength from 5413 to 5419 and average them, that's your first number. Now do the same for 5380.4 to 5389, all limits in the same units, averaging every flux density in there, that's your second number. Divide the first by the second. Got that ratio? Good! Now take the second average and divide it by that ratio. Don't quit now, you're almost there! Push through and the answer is 12.4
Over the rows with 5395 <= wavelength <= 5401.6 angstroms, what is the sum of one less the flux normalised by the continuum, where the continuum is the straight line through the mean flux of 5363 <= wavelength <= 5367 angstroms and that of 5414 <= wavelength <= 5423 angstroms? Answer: 0.27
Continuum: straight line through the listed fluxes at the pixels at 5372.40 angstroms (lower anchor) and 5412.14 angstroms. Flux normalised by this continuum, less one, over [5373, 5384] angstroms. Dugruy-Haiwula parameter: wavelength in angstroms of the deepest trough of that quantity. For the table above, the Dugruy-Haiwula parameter 5382.31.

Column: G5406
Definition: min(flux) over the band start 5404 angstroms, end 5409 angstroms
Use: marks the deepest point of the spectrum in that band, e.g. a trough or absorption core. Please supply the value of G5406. 10.23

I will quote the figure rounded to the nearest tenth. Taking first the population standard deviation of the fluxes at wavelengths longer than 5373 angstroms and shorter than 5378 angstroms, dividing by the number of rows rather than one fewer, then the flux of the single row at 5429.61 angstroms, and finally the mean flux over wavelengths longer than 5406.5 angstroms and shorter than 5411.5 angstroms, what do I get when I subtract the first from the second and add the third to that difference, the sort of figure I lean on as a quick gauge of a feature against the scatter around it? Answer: 20.7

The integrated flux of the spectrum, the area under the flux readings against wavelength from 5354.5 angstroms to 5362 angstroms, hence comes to 84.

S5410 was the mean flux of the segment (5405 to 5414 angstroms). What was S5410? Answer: 11.0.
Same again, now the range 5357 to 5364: 11.0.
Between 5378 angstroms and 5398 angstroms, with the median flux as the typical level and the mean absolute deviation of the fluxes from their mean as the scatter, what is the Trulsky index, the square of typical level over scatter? 175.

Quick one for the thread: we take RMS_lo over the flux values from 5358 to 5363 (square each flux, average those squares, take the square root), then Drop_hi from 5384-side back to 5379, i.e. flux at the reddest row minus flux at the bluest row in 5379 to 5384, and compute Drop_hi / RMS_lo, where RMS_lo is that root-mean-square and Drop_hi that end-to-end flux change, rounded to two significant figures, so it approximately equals -0.15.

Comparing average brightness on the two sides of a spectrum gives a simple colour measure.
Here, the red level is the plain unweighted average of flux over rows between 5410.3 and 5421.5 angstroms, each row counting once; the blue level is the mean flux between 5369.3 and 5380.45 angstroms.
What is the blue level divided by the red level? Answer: 1.02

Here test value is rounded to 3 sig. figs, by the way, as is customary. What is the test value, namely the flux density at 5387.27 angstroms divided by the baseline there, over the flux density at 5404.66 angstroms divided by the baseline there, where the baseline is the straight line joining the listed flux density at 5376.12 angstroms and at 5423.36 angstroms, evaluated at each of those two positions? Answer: 1.06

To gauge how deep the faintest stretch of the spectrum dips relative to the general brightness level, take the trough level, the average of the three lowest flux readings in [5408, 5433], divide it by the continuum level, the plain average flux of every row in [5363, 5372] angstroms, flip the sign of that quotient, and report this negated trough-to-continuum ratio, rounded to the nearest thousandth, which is -0.950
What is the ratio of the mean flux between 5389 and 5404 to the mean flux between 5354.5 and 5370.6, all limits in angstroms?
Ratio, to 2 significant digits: 0.97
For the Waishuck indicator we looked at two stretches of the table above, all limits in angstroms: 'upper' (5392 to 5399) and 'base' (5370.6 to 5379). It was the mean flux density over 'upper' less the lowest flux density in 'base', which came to 0.99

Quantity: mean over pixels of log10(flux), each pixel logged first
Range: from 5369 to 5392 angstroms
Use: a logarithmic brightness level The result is 1.06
